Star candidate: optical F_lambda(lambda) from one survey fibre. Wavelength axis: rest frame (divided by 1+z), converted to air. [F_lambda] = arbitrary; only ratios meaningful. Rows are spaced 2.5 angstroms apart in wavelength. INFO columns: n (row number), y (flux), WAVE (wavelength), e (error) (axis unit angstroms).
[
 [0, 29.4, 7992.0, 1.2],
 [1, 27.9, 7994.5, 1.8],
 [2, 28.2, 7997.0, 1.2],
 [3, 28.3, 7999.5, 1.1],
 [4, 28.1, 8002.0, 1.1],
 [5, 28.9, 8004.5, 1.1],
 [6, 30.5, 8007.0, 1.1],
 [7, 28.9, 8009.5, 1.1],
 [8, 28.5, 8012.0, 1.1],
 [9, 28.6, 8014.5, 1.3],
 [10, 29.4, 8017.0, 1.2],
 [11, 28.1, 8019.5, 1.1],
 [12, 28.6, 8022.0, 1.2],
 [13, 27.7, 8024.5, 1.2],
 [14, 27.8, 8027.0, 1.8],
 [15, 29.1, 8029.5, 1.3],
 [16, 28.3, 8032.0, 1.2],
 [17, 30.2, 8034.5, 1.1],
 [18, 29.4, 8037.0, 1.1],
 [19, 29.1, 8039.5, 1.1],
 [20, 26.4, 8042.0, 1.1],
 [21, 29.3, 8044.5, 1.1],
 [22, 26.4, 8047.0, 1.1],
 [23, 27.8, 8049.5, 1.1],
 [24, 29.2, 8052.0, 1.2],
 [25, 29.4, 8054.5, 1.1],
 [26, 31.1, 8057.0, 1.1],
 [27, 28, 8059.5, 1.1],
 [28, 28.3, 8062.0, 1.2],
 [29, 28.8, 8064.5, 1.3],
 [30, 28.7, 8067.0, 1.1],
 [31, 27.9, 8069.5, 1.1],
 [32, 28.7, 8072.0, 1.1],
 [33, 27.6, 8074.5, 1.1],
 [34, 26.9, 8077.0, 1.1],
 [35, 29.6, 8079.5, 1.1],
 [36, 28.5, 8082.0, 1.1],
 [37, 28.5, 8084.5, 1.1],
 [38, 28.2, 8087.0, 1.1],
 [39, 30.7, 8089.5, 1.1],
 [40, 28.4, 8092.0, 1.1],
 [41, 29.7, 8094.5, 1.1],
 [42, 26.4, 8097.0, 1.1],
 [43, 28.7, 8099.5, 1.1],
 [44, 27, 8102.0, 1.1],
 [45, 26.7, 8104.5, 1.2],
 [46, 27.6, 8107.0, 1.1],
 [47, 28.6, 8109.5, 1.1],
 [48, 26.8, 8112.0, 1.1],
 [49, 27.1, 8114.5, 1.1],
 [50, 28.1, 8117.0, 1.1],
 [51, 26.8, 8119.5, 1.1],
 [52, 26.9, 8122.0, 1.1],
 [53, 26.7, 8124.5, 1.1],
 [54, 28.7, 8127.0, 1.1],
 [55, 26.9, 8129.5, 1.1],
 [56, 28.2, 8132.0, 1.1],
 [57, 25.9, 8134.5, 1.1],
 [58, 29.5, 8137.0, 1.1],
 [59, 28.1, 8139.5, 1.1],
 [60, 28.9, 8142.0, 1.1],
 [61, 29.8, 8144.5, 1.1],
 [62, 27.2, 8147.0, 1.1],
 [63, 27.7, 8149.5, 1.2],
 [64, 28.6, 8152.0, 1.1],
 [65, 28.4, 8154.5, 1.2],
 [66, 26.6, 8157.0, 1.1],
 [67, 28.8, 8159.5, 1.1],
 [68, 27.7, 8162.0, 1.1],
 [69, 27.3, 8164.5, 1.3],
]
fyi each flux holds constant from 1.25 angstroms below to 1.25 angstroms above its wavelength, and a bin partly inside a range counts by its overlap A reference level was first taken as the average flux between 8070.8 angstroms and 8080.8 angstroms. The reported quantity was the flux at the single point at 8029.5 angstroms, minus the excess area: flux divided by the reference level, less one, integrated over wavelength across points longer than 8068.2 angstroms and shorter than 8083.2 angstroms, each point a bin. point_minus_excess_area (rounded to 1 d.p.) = 29.1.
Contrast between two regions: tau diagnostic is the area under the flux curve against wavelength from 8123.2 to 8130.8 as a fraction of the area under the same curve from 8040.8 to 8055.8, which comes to 0.5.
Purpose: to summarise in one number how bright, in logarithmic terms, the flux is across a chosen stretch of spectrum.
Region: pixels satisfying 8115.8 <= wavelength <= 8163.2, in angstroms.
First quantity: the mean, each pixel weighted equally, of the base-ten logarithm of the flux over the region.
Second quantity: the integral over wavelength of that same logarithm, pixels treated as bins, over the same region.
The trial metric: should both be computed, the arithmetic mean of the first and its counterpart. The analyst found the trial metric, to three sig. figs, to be 35.0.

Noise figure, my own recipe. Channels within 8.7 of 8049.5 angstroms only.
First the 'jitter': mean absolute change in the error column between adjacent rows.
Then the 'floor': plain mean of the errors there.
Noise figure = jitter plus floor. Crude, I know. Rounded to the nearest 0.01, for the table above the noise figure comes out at 1.15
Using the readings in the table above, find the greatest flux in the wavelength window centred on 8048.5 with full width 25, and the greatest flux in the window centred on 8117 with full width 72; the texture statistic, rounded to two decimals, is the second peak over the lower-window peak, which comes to 0.99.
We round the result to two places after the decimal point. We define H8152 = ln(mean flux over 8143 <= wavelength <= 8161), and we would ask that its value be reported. 3.34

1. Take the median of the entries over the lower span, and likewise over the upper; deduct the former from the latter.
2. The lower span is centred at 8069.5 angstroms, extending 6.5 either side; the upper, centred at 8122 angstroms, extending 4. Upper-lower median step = -1.9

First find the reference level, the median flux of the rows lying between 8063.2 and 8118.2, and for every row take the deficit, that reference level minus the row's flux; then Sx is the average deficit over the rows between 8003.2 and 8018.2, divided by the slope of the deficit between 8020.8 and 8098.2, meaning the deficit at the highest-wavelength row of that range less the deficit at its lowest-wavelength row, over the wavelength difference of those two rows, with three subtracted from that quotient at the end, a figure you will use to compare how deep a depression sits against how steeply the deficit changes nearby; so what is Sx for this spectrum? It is -31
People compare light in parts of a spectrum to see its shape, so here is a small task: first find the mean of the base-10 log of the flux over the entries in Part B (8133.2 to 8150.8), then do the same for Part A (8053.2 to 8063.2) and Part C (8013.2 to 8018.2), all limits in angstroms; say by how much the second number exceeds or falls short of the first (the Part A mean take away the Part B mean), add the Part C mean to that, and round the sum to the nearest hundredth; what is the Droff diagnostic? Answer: 1.48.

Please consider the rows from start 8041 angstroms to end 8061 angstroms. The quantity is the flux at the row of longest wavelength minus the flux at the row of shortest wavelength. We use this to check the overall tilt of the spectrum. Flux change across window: 1.6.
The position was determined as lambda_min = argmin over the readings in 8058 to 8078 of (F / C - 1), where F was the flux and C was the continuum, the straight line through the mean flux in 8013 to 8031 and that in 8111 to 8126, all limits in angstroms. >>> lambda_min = 8077.0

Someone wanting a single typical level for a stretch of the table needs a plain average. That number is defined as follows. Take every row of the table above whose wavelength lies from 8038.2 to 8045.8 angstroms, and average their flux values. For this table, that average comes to 28.3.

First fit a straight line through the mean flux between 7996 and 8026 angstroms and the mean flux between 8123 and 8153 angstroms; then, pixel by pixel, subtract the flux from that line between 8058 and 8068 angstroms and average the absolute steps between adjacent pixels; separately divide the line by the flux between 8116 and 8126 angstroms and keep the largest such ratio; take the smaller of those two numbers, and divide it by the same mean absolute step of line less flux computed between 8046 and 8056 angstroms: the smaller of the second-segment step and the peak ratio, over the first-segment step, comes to 0.3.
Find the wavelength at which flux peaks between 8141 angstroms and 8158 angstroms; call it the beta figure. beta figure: 8144.5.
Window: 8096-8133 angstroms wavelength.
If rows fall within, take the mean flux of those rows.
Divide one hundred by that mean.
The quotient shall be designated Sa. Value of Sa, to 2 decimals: 3.65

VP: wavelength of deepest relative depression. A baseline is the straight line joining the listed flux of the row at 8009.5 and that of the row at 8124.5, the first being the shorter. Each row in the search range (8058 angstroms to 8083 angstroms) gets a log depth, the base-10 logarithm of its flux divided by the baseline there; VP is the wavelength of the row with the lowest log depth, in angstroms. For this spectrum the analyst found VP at 8077.0 angstroms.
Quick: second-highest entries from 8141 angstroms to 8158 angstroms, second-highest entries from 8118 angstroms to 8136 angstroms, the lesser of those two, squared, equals 795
